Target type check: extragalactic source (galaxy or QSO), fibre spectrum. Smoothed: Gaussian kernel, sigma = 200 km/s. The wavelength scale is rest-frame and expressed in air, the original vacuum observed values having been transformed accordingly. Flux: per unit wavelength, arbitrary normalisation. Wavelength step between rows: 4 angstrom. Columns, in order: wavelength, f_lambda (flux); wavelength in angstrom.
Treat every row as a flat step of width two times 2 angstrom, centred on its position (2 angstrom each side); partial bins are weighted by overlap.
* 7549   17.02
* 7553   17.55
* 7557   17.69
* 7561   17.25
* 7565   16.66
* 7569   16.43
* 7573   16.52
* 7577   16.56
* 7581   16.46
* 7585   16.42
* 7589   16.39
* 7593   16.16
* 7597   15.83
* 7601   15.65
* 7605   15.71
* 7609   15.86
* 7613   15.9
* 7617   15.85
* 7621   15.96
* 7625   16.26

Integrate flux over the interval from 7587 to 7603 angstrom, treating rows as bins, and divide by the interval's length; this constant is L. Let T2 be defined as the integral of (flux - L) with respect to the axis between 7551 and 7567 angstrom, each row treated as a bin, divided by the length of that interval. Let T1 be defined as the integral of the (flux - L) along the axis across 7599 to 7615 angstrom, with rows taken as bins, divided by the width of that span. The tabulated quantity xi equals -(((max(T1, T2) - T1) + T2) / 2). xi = -1.4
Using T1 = -0.2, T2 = 1.3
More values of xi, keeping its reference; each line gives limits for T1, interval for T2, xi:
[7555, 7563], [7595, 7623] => 0.1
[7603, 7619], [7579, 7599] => -0.3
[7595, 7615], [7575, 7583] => -0.6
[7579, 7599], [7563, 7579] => -0.4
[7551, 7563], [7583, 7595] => -0.2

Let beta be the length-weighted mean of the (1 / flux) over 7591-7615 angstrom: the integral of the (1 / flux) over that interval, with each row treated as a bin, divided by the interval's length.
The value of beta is 0.0631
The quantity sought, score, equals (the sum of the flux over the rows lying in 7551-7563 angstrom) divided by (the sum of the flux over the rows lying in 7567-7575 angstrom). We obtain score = 1.59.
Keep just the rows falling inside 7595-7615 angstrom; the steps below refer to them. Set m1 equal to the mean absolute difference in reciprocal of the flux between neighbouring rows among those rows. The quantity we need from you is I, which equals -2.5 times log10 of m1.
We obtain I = 8.4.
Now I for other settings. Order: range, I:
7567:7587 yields 9.0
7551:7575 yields 7.5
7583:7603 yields 7.8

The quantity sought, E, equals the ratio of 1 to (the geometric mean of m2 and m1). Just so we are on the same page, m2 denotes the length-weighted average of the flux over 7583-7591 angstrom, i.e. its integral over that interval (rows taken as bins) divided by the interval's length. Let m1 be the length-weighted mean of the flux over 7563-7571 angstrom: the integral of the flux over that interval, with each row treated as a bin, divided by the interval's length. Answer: 0.0607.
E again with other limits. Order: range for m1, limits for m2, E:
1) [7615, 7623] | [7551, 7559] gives 0.0597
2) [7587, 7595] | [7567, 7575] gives 0.0611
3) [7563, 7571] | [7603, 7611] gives 0.0619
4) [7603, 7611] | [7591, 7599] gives 0.0629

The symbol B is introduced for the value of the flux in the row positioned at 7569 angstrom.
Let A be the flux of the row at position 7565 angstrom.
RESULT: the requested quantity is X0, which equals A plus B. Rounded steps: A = 16.66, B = 16.43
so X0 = 33.1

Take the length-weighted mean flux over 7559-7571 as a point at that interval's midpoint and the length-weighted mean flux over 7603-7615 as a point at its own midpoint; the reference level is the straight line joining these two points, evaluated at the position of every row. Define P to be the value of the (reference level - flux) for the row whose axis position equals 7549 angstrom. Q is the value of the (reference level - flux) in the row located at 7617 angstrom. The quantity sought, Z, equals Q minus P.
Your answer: -0.3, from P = 0.11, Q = -0.20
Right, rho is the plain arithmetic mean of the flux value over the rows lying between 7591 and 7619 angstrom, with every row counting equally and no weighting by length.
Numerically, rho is 15.9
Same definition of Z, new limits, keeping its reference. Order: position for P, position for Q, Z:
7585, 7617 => -0.1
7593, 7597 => 0.2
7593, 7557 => -0.7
